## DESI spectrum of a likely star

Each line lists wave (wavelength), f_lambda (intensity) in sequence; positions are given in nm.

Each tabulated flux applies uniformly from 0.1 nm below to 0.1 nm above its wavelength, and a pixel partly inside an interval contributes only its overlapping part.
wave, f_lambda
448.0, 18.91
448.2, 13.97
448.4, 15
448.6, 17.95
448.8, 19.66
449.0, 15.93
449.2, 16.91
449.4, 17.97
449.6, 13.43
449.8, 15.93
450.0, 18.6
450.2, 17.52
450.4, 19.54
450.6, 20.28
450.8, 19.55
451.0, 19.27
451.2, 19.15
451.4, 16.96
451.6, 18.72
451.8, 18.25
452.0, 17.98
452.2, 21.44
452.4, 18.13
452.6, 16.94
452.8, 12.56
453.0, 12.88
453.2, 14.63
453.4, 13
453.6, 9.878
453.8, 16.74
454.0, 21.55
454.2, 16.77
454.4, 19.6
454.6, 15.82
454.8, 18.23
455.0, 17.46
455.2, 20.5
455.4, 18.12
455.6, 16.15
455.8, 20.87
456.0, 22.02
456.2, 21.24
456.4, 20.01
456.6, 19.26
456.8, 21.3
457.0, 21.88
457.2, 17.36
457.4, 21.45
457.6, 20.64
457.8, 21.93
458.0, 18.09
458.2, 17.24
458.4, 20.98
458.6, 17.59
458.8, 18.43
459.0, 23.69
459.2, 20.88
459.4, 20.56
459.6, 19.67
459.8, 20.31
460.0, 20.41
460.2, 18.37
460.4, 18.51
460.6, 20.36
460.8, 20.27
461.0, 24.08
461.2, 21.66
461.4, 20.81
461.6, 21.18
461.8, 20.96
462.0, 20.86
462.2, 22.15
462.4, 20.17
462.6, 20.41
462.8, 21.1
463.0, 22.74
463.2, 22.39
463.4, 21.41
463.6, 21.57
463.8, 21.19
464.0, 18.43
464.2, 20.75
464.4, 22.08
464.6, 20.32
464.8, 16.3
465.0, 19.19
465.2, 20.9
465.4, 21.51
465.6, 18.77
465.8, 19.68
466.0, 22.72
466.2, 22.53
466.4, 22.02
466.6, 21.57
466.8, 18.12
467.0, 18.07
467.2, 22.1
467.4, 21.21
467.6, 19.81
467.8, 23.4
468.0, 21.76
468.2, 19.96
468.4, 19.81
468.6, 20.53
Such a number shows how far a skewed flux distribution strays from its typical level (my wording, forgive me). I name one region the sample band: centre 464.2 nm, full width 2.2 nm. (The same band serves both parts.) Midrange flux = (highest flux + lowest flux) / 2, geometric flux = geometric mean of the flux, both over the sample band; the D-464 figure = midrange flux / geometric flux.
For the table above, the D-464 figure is 0.95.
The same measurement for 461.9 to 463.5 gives 1.00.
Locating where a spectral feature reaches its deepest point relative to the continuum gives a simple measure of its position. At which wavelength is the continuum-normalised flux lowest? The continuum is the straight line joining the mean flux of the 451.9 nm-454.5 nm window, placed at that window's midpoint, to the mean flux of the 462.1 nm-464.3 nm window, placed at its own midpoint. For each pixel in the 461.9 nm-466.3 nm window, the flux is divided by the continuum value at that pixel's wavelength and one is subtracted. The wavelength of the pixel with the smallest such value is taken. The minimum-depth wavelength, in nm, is 464.8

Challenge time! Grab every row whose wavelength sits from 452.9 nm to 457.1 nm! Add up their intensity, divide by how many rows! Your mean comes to 18.0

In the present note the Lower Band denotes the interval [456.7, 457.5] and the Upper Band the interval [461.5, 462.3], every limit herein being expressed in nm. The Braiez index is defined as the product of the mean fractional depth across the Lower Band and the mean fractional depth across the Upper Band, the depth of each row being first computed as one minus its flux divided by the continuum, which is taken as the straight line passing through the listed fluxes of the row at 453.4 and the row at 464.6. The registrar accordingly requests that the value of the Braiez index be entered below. 0.049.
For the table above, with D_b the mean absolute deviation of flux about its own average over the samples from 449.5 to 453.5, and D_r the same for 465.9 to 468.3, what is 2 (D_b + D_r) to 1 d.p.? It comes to 7.1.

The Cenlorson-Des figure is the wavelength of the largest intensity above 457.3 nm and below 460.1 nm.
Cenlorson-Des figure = 459.0 nm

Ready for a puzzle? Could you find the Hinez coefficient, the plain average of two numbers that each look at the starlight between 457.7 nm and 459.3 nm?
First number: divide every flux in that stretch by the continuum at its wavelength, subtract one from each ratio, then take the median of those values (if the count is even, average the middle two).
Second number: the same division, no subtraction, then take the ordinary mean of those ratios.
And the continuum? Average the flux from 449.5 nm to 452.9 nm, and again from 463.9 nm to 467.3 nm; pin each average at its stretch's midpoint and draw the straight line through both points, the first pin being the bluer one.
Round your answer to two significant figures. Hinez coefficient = 0.53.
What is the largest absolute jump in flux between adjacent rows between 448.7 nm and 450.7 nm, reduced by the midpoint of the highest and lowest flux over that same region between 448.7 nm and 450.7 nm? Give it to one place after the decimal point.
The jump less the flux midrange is -12.3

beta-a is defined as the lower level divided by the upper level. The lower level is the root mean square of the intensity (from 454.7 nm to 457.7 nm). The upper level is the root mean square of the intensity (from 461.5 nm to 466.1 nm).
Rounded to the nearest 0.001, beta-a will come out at 0.955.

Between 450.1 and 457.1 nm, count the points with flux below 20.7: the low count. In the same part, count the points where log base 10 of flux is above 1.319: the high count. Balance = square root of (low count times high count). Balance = 14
